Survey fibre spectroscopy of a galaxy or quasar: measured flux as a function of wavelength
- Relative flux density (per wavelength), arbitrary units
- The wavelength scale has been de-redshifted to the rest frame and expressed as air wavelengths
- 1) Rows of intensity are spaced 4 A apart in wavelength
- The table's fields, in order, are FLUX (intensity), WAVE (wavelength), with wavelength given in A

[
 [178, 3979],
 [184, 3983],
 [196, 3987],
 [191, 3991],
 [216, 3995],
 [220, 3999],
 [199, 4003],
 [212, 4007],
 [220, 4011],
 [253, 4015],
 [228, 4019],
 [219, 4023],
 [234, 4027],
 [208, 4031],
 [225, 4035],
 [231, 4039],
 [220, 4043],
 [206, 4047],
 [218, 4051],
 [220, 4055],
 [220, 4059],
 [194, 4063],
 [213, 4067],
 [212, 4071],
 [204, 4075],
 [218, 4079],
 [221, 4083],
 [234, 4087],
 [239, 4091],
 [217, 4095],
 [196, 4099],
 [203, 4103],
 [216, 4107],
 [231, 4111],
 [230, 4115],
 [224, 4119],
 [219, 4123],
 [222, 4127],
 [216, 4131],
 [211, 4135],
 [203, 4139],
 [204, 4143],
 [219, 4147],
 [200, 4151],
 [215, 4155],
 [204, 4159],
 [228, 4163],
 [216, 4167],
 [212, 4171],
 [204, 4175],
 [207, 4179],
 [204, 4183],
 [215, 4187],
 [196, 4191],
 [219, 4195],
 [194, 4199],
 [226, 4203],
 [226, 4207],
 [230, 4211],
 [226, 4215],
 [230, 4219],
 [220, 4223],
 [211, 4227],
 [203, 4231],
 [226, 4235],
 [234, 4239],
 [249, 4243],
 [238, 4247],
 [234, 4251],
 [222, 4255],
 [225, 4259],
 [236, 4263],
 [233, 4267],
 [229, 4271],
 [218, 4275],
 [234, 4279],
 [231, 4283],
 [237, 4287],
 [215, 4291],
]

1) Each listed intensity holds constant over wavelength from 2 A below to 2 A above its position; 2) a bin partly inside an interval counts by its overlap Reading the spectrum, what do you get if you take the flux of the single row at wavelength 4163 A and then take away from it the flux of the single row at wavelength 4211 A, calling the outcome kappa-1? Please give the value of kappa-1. -2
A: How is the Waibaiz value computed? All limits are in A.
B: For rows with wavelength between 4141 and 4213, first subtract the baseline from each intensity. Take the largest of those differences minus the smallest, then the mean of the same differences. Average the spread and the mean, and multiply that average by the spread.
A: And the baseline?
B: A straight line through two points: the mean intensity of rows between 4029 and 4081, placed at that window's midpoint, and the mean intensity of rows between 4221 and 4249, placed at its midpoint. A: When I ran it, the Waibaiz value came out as 475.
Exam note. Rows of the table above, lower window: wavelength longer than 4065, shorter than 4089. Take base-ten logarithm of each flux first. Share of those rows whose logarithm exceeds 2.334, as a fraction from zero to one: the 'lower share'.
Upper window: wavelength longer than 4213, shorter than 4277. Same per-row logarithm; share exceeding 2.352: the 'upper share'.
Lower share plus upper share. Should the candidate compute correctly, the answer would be 1.19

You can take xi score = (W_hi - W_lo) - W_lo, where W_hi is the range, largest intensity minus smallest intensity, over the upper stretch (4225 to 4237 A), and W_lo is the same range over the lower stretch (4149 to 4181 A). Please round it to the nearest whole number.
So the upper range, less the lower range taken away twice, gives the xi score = -33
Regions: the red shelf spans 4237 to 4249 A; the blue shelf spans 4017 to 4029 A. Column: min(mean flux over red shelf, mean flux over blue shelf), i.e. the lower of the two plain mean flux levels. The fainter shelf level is 227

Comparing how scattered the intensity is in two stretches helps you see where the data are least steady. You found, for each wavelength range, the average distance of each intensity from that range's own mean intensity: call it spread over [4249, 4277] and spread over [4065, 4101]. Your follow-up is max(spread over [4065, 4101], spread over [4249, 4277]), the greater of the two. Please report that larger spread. 9.7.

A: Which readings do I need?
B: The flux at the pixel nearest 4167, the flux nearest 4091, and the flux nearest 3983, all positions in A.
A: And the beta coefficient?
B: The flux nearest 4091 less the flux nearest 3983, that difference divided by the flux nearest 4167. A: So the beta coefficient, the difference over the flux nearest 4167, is 0.25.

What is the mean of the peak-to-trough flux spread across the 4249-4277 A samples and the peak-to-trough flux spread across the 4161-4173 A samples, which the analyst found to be 17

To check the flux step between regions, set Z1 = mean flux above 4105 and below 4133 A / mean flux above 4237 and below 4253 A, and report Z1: 0.932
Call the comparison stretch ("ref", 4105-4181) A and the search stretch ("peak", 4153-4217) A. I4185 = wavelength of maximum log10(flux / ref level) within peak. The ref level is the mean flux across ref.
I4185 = 4211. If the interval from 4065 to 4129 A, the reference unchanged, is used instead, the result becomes 4091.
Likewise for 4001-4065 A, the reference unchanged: 4015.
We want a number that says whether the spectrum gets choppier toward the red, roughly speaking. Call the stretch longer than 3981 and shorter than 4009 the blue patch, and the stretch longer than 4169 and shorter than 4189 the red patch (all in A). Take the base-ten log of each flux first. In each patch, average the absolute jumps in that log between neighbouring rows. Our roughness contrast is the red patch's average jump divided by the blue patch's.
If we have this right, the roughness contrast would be 0.46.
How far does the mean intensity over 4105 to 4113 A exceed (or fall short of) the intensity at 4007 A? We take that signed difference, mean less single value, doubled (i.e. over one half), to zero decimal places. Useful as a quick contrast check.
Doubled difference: 23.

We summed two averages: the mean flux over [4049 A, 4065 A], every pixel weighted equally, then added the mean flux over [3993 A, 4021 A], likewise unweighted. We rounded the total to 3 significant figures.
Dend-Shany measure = 434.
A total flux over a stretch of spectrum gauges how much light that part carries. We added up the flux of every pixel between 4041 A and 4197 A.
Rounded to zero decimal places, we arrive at 8350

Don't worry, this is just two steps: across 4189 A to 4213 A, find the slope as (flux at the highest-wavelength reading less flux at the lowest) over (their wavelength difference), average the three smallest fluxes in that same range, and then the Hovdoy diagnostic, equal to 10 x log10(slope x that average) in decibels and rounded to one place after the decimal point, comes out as 25.4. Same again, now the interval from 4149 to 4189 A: 19.3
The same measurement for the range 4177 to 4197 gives 21.8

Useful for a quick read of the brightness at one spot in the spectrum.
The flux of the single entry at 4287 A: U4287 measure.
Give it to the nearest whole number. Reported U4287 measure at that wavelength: 237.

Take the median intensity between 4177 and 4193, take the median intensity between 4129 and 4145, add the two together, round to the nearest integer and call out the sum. 413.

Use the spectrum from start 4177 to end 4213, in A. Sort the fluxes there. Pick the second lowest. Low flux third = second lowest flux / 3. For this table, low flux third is 65.3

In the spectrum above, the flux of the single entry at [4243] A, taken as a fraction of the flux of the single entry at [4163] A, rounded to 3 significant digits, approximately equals 1.09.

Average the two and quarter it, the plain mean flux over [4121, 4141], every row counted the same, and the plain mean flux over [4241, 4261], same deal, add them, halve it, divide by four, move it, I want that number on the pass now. 56.0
